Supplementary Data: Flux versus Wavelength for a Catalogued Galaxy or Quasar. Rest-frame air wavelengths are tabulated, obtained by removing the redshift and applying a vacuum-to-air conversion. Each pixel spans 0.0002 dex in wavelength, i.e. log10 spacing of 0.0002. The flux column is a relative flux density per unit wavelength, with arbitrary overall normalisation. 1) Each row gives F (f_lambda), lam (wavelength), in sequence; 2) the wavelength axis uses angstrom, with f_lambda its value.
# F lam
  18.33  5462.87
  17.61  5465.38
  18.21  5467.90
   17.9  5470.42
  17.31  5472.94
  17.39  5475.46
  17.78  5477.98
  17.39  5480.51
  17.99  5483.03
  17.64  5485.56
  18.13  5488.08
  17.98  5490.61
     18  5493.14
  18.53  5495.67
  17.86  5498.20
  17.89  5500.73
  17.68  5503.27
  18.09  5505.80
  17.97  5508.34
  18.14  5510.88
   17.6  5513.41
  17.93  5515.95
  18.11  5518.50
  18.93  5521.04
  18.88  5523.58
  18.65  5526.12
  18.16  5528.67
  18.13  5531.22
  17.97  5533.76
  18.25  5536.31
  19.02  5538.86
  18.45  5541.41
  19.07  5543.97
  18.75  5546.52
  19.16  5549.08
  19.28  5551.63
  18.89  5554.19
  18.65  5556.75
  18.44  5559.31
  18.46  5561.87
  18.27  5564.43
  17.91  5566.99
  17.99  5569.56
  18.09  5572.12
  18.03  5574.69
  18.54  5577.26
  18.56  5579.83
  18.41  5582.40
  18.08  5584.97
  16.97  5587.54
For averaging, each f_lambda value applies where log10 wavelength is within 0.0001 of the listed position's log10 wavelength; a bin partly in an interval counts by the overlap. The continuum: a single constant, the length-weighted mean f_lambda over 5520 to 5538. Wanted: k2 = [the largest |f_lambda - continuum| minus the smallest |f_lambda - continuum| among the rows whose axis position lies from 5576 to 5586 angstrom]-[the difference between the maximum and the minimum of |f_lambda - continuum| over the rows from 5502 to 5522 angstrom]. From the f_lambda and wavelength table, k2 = -0.2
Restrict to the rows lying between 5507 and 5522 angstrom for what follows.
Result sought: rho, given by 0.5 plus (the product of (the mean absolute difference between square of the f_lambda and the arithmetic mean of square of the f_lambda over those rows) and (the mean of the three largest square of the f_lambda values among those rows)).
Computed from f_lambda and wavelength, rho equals 3486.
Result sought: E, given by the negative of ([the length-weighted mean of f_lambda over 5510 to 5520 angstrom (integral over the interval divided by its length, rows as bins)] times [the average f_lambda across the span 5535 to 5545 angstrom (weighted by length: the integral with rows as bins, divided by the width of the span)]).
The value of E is -335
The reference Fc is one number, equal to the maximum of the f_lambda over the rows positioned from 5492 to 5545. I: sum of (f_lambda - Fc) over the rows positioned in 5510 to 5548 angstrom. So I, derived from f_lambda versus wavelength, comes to -10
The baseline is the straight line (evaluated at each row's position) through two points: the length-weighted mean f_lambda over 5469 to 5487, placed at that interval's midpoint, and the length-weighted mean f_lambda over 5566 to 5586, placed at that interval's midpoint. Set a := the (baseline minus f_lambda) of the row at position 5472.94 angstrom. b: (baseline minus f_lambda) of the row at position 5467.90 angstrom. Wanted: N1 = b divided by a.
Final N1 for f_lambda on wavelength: -2.1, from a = 0.30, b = -0.63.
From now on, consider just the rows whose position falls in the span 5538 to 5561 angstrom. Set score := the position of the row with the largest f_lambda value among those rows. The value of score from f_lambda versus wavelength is 5551.63 angstrom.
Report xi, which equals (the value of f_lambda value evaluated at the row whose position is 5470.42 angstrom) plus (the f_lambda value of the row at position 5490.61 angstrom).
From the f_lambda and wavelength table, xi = 35.9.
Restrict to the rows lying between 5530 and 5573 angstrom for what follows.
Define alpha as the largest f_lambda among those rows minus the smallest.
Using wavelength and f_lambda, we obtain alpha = 1.37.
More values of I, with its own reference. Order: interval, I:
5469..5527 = -25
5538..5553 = -1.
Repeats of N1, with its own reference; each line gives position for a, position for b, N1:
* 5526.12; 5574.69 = -0.2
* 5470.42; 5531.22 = 0.6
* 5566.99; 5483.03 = -1.3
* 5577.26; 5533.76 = 0.0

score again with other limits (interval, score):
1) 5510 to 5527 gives 5521.04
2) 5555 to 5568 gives 5556.75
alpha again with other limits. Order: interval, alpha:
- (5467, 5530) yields 1.62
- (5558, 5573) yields 0.55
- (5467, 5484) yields 0.90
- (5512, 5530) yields 1.33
